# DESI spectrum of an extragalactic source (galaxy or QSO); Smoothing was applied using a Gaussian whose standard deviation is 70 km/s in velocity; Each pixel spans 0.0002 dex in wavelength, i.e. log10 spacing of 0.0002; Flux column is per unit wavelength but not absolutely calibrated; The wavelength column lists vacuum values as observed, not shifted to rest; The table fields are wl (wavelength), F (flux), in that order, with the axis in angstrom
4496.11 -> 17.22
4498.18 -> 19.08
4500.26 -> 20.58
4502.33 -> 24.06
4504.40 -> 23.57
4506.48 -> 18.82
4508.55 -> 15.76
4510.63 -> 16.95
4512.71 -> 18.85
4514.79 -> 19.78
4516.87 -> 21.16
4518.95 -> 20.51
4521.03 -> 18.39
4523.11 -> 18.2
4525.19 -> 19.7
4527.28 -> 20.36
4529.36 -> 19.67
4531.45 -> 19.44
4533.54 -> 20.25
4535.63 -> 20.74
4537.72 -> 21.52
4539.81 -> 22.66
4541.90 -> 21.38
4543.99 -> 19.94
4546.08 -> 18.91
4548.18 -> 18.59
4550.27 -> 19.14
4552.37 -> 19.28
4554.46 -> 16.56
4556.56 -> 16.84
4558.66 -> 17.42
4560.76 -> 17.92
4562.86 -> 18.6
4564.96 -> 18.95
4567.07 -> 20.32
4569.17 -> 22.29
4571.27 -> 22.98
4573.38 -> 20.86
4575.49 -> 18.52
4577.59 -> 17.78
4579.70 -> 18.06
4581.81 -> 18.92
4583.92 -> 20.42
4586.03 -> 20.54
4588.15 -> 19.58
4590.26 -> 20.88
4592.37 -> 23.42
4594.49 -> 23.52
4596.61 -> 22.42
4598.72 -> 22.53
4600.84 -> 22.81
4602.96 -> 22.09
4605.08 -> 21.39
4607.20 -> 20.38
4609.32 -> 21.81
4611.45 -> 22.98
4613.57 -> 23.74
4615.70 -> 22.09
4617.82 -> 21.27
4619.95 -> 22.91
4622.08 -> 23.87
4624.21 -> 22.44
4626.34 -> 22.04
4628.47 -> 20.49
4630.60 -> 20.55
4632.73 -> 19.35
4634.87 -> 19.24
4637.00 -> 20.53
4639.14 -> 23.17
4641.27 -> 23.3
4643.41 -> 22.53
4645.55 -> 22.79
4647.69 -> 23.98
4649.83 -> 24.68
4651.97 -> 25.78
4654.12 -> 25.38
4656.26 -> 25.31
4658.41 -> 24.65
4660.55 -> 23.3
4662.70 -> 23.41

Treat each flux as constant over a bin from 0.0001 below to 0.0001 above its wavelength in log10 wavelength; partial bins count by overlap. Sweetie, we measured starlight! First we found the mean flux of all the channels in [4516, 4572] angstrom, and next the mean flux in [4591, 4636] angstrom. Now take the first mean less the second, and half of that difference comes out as -1.1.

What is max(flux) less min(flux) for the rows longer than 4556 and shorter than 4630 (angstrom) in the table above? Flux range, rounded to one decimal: 7.0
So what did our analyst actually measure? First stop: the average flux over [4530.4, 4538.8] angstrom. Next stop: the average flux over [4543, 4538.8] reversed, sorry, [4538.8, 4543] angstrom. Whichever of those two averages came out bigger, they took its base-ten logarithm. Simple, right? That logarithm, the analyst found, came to 1.34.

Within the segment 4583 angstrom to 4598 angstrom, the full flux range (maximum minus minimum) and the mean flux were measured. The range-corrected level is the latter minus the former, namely 17.6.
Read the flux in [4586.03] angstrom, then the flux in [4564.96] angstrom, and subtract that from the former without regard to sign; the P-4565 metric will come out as 1.6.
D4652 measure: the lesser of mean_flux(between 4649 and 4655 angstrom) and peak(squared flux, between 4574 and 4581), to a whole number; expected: 25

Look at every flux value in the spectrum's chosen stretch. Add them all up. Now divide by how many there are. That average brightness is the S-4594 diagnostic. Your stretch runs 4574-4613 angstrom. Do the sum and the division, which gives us 21.0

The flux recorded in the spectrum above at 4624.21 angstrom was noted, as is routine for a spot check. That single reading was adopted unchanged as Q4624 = 22.44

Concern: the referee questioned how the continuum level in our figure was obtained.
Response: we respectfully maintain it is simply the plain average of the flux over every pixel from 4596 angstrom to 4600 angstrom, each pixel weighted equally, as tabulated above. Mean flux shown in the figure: 22.5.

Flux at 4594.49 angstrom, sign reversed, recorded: -24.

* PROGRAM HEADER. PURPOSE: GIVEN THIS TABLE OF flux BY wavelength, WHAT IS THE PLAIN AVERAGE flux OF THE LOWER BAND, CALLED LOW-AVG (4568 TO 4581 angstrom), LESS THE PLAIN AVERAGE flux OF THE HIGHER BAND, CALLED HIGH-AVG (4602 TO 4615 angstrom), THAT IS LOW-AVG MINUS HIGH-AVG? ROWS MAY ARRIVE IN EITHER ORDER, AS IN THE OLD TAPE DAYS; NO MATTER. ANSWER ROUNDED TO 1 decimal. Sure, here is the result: -2.0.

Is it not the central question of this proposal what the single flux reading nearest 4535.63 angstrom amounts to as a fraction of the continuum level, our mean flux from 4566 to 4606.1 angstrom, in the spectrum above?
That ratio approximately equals 0.99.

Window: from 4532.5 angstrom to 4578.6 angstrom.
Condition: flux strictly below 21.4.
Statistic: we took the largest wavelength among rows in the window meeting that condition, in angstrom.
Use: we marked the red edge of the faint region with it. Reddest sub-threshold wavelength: 4577.59 angstrom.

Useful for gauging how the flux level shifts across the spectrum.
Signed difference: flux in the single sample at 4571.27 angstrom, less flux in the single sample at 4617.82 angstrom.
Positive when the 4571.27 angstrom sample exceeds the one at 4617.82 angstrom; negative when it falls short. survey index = 2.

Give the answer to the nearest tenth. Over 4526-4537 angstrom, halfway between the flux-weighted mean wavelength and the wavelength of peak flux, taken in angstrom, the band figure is 4533.6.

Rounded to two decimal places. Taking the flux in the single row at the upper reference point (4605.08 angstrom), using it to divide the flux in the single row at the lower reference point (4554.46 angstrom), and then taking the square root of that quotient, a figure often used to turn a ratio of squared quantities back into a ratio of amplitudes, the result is 0.88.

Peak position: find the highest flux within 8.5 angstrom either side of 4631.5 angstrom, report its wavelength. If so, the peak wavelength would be 4639.14 angstrom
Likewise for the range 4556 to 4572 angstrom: 4571.27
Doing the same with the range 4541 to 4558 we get 4541.90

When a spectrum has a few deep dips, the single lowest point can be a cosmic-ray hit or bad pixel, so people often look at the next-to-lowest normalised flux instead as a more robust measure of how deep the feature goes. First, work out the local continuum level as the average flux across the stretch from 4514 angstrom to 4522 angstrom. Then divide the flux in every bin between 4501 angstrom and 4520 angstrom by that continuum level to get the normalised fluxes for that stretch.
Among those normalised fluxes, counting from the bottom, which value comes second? 0.85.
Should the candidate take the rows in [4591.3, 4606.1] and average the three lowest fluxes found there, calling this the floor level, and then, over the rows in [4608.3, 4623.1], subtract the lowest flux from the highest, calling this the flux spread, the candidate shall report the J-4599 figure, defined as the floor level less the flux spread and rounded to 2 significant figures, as 19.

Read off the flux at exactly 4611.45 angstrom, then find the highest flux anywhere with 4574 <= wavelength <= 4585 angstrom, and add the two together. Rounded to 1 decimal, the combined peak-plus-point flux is 43.4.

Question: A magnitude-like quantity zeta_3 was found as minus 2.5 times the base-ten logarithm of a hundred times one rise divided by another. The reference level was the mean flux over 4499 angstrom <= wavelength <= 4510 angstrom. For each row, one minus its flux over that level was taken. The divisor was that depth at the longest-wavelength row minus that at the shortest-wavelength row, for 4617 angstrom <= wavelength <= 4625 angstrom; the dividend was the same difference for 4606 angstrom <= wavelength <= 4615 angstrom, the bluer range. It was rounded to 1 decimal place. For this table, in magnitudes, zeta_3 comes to -6.1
